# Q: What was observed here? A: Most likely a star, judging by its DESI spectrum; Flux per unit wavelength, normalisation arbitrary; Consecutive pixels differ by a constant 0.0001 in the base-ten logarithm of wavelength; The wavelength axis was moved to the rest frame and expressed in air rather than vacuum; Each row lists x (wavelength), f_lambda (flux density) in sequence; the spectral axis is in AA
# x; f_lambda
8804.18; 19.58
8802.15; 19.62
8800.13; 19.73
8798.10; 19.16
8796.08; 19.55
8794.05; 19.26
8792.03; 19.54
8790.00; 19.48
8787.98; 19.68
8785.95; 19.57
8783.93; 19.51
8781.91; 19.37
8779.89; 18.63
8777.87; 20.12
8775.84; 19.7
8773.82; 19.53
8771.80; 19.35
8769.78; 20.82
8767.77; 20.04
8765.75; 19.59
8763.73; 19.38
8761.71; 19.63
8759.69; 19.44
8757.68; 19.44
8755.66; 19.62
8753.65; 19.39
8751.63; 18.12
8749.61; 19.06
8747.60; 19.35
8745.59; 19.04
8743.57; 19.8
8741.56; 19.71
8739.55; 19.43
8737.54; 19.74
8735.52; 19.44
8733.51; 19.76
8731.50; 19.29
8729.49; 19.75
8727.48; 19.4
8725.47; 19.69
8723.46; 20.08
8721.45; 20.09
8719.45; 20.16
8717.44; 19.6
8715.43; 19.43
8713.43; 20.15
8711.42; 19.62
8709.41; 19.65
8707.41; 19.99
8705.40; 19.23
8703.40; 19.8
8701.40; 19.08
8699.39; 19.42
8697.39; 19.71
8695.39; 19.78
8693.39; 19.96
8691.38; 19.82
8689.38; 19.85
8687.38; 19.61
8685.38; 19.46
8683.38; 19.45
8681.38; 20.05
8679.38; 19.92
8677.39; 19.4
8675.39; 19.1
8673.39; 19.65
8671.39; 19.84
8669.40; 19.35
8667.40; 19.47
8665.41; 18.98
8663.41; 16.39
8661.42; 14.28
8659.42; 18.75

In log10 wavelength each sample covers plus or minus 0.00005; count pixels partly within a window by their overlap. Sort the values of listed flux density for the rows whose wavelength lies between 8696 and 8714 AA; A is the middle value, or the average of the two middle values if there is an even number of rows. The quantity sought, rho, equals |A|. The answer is 19.65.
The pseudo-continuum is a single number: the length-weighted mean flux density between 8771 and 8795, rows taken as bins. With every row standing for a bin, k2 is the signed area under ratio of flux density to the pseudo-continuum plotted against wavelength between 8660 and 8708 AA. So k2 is 47 AA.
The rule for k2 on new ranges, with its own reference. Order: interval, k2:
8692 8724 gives 32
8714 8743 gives 29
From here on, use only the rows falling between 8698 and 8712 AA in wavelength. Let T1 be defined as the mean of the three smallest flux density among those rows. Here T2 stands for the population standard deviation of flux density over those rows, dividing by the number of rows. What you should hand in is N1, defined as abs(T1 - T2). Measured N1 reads 18.9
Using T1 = 19.2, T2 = 0.30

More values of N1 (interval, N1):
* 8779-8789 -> 18.8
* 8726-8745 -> 19.2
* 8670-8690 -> 19.0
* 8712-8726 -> 19.3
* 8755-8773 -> 18.9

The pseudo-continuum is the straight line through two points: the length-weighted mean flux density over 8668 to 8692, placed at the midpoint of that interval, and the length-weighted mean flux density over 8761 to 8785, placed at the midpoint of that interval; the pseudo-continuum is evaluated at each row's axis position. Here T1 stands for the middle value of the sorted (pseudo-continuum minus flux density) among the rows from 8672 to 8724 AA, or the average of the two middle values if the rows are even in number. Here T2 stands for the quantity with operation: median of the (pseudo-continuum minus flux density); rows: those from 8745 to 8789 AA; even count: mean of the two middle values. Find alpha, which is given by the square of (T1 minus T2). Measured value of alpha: 0.05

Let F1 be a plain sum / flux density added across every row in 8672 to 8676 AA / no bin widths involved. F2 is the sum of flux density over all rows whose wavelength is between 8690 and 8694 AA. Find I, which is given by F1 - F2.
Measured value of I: -1.0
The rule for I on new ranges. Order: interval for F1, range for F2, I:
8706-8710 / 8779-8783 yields 1.6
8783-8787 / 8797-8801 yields 0.2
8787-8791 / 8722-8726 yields -0.6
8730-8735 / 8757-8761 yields 0.2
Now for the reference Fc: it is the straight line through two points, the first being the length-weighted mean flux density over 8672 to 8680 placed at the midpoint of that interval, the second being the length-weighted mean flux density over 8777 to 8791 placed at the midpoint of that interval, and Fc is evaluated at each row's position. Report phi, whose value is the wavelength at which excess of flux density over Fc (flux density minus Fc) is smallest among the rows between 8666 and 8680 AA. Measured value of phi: 8675.39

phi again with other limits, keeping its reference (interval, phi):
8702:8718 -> 8705.40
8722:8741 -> 8731.50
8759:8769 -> 8763.73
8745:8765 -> 8751.63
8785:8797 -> 8794.05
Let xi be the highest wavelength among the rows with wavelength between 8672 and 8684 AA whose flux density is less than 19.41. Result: 8677.39 AA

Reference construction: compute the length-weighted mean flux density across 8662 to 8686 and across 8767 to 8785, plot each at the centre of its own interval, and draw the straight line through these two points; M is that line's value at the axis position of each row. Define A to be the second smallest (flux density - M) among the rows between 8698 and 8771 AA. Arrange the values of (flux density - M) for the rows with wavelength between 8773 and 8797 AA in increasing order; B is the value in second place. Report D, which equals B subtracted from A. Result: 0.0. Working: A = -0.5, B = -0.5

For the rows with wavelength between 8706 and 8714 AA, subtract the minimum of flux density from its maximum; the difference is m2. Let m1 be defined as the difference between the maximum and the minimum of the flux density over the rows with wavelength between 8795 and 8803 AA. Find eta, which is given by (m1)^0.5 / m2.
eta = 1.4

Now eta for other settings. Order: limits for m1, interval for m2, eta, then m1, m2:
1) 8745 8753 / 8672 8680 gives 1.4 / 1.2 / 0.82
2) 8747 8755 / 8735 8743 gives 3.6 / 1.3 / 0.31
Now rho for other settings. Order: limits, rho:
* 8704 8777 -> 19.61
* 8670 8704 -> 19.71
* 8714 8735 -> 19.72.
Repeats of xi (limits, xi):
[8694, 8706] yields 8705.40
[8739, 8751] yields 8749.61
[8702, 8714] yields 8705.40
